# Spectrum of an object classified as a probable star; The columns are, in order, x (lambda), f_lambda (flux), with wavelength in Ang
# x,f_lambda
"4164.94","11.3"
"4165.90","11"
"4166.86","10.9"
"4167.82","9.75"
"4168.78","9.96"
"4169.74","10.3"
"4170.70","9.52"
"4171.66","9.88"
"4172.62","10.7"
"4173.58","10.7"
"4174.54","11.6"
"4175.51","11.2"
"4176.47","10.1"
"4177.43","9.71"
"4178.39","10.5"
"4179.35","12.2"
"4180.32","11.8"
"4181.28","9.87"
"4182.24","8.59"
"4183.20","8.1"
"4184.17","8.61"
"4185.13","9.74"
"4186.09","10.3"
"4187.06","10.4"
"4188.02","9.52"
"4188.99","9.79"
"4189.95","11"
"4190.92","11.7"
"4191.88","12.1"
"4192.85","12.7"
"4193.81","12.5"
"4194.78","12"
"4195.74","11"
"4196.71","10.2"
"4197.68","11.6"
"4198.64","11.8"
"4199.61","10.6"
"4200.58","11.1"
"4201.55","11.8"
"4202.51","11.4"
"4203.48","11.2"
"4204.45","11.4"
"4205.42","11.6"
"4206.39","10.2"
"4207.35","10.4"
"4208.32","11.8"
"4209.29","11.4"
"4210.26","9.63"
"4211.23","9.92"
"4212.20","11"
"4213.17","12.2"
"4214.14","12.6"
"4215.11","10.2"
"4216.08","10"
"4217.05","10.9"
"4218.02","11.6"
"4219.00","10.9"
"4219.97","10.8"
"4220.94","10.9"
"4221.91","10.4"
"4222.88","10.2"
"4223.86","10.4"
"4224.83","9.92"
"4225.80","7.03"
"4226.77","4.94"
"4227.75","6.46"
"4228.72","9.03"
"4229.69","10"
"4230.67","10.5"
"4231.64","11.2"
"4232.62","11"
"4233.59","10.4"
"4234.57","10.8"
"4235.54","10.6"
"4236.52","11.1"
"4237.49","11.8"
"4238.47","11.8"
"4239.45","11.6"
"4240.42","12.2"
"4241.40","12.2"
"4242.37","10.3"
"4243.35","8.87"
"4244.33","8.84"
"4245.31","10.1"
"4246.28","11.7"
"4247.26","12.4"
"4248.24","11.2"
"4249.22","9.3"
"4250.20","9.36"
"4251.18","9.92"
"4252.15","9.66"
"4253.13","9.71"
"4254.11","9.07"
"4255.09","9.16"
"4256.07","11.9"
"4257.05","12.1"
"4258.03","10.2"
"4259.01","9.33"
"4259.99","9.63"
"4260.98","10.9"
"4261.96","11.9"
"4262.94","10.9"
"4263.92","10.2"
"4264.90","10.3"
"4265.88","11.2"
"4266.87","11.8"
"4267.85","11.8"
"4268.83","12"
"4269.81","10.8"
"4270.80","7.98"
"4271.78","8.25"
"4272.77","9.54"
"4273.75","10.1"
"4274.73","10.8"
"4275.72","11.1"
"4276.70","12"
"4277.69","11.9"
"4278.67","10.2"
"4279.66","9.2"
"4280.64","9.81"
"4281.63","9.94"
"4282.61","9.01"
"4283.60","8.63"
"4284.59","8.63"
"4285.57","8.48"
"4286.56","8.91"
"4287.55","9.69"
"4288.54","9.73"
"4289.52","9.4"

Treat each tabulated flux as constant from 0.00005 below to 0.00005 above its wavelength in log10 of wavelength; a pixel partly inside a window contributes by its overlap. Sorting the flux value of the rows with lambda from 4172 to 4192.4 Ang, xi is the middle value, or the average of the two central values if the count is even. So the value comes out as 10.4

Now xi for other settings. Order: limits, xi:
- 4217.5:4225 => 10.6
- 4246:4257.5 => 9.8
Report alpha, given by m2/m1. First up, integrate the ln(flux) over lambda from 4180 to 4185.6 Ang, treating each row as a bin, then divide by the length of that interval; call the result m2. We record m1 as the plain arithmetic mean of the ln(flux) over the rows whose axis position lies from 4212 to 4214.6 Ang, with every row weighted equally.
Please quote 0.90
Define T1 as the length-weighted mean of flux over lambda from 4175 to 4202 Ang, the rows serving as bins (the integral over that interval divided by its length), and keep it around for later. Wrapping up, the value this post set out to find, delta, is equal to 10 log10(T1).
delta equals 10.3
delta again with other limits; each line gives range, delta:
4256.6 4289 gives 10.1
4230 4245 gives 10.4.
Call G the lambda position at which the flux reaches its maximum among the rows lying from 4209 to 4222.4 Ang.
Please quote 4214.14 Ang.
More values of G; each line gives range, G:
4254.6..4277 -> 4257.05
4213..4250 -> 4214.14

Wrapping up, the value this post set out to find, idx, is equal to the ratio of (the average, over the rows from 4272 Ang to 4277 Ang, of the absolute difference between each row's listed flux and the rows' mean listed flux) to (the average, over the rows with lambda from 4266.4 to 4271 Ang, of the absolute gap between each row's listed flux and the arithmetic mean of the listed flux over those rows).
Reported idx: 0.6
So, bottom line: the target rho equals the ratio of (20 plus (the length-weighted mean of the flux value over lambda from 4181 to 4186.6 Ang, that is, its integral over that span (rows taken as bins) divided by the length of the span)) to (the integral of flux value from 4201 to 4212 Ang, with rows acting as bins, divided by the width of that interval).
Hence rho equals 2.66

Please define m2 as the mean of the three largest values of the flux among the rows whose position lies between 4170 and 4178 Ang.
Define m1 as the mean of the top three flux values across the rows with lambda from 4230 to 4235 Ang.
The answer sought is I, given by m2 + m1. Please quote 22.2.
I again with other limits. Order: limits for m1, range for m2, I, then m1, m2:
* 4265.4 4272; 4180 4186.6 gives 22.5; 11.9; 10.7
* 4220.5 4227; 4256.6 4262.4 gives 22.2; 10.6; 11.6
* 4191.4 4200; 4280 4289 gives 22.3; 12.4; 9.8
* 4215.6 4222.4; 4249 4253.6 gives 20.9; 11.1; 9.8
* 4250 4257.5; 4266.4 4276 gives 23.2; 11.3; 11.9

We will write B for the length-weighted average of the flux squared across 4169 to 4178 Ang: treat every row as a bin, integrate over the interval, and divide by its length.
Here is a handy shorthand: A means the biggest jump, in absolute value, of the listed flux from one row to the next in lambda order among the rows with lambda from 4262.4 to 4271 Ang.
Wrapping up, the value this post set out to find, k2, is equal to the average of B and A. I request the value 56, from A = 2.8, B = 109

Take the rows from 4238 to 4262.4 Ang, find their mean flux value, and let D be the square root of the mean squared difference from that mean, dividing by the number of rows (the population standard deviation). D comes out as 1.2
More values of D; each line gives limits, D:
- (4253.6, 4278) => 1.2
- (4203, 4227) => 1.5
